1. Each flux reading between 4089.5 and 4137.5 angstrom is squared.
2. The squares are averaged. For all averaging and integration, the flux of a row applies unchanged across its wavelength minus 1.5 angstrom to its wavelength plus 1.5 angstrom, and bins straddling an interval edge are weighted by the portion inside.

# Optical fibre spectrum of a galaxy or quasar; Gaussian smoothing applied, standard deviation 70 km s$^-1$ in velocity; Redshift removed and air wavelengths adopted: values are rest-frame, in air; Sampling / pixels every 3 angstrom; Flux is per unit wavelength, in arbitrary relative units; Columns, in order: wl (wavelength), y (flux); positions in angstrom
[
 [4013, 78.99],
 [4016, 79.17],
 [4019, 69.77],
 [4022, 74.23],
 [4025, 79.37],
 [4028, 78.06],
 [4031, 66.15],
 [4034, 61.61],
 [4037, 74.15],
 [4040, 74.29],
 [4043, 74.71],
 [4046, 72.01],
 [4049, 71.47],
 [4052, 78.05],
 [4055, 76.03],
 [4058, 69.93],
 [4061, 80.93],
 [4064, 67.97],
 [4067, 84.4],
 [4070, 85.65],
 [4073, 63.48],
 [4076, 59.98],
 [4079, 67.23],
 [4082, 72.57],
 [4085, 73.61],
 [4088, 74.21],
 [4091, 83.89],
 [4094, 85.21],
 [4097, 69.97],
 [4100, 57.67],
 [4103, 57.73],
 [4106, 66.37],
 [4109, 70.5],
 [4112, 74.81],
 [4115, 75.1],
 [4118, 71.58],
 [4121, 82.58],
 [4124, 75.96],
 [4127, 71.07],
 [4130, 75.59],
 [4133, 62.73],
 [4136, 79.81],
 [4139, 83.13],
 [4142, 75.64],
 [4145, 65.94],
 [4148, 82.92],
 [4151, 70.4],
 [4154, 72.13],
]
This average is 5328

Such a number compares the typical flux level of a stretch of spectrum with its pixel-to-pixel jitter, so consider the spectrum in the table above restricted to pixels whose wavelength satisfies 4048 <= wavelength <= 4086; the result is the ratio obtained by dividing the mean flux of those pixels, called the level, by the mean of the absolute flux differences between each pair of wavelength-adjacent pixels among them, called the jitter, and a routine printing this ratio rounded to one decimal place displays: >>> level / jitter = 9.2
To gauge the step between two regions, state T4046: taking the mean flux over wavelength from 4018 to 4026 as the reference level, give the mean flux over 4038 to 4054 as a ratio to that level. 1.00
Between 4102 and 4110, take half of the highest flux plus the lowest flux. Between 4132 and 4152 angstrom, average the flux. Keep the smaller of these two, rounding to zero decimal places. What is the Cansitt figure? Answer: 64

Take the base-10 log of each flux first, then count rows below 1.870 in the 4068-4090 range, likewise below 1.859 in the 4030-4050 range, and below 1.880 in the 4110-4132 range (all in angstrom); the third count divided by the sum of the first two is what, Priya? 0.56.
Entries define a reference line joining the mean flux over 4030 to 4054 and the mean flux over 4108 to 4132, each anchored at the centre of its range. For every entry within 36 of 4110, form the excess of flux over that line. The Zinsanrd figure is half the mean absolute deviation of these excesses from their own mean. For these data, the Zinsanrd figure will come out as 3.0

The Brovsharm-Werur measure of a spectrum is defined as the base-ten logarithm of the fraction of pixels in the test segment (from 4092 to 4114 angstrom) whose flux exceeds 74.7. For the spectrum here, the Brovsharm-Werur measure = -0.5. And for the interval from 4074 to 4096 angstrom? -0.5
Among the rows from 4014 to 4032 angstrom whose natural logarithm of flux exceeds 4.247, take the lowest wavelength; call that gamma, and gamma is 4016 angstrom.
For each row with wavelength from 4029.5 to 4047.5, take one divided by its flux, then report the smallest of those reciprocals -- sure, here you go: 0.0134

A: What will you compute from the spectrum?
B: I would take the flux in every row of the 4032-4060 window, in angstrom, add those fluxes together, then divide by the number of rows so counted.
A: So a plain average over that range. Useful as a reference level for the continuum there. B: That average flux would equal 72.5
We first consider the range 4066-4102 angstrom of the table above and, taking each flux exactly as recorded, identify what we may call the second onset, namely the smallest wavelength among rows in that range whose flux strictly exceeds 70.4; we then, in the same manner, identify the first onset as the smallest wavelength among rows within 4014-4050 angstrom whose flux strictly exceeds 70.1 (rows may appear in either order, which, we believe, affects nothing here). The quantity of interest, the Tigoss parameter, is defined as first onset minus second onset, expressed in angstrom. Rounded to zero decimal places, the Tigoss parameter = -51 angstrom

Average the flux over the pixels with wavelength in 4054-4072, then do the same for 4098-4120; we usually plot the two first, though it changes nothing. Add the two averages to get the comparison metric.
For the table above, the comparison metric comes 145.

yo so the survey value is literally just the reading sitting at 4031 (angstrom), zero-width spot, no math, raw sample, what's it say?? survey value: 66.15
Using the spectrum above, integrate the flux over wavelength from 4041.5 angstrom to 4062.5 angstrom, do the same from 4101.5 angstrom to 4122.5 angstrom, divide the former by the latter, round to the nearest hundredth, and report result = 1.05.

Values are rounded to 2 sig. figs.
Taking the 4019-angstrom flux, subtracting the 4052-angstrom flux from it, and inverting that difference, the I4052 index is -0.12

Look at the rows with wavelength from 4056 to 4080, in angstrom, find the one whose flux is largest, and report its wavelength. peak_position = 4070 angstrom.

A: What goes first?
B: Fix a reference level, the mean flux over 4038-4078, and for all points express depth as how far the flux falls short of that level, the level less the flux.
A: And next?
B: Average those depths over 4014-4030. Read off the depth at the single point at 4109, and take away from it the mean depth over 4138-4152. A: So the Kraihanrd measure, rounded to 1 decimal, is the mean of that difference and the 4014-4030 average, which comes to 1.4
